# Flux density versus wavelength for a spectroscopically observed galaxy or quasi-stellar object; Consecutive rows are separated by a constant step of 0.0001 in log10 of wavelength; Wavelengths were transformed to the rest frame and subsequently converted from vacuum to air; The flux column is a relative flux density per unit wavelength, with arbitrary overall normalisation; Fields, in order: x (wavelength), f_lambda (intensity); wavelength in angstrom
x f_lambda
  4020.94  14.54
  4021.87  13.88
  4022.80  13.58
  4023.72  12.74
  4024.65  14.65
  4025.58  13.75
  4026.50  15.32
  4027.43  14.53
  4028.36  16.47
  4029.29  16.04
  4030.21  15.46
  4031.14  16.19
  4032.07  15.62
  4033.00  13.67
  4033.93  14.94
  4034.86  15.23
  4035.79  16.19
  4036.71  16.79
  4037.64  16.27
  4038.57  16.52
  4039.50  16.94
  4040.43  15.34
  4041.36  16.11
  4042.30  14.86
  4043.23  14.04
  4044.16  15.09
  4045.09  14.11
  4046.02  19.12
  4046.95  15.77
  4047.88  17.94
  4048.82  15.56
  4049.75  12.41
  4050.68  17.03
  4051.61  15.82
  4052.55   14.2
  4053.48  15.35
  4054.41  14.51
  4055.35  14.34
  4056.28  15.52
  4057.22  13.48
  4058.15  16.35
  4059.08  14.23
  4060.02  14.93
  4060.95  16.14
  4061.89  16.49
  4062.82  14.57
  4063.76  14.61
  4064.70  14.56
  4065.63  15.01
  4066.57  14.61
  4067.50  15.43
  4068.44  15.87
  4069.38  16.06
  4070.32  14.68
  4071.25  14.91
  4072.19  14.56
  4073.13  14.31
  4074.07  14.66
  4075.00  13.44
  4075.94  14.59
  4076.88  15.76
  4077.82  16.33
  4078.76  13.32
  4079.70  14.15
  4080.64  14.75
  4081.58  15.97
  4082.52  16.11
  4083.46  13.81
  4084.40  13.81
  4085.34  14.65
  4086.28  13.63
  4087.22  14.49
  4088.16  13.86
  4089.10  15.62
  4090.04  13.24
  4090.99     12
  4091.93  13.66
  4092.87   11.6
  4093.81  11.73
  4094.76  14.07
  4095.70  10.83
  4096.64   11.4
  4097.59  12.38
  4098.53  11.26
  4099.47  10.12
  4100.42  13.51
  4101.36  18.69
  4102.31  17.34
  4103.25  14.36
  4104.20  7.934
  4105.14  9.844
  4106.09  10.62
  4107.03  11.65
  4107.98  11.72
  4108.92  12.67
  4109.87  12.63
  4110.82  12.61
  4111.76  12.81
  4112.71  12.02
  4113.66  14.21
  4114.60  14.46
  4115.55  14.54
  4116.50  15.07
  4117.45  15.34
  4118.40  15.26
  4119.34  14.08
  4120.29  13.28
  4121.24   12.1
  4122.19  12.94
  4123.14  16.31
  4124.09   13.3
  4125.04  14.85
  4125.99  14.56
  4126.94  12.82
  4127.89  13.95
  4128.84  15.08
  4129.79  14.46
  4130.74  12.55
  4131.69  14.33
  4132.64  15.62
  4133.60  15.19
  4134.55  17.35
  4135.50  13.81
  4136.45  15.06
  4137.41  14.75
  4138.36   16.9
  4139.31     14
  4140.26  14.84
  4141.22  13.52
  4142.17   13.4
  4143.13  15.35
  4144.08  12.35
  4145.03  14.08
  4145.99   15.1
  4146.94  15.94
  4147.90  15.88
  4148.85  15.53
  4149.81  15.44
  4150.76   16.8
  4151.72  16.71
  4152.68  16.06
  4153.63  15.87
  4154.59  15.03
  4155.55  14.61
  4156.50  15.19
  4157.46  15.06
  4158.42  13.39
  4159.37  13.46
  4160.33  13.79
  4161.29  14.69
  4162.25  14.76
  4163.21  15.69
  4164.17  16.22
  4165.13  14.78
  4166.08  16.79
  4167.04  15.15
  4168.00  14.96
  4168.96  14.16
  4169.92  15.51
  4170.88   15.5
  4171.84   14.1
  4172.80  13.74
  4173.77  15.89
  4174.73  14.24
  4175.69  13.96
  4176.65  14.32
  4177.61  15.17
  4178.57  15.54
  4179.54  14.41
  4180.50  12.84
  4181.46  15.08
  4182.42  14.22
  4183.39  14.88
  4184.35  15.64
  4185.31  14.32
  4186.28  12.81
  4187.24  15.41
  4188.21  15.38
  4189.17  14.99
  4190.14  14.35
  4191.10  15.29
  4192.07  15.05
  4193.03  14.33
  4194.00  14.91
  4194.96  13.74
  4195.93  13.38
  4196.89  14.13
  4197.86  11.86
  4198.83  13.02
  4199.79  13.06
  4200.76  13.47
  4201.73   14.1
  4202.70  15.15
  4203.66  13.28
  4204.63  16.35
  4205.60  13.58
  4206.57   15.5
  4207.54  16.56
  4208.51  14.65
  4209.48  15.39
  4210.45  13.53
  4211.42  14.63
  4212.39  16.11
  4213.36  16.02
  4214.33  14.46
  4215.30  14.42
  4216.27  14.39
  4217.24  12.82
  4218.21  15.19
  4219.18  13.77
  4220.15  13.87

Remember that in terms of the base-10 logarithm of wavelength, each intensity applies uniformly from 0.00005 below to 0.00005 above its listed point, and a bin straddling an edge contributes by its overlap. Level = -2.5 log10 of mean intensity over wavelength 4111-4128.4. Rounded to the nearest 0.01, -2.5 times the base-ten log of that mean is -2.86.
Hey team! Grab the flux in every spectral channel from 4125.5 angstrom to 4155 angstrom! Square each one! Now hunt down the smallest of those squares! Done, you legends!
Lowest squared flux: 153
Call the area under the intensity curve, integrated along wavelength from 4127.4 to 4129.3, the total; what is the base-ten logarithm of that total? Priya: 1.44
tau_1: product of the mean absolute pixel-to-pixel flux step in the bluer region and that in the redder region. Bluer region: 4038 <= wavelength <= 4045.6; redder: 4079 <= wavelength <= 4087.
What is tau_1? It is 0.9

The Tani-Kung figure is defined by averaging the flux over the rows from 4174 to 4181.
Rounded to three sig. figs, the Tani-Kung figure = 14.4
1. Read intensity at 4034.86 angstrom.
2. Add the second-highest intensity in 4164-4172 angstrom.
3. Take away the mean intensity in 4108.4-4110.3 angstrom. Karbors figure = 18.8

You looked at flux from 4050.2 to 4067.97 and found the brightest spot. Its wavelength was 4050.68 angstrom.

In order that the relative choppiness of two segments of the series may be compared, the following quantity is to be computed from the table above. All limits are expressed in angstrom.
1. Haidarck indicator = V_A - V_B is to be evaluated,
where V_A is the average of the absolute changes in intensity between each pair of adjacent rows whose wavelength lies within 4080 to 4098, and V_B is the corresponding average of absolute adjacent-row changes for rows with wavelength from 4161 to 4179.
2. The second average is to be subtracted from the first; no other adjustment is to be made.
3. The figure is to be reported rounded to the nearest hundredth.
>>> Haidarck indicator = 0.39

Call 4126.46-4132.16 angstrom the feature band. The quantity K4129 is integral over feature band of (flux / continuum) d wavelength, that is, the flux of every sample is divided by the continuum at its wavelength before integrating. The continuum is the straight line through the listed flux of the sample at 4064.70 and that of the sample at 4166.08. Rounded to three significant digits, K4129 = 4.95 angstrom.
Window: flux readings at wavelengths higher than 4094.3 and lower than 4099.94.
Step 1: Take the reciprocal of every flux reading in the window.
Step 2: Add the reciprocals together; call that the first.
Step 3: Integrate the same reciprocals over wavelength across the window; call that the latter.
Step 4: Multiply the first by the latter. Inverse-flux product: 0.25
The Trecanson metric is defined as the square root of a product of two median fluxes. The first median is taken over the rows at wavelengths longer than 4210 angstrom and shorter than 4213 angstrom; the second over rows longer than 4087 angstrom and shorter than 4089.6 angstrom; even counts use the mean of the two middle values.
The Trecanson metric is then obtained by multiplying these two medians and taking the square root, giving 14.6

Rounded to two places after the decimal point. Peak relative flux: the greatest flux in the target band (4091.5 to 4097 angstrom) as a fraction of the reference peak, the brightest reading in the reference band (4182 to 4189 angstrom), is 0.90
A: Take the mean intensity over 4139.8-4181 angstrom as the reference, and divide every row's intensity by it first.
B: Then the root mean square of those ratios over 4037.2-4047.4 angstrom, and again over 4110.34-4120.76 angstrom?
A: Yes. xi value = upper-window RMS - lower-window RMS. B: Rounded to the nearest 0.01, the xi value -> -0.13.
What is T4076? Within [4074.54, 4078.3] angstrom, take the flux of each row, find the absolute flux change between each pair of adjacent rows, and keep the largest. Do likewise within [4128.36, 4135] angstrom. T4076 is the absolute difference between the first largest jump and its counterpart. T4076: 1.0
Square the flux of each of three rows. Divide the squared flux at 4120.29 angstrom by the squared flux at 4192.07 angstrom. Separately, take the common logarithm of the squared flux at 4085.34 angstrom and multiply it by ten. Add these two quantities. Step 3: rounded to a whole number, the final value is 24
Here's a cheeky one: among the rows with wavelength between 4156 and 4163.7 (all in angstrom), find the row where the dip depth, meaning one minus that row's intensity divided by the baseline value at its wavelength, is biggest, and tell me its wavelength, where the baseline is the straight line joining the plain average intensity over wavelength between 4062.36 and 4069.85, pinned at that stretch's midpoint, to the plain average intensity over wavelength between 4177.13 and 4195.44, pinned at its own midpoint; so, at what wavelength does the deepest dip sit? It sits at 4158.42 angstrom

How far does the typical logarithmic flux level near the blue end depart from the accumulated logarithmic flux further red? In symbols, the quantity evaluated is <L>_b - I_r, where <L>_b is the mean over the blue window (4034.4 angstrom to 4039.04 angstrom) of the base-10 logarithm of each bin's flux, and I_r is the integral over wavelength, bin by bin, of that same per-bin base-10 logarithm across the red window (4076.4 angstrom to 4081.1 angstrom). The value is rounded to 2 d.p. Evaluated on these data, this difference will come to -4.29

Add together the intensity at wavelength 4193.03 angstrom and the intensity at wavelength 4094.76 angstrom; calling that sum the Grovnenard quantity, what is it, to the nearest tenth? 28.4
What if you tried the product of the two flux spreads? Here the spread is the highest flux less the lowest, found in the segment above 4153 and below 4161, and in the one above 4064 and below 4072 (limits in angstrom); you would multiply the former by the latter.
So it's 3.7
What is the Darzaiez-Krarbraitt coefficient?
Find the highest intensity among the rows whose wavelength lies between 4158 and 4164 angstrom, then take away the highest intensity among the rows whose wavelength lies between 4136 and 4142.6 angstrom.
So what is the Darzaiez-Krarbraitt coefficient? -1.2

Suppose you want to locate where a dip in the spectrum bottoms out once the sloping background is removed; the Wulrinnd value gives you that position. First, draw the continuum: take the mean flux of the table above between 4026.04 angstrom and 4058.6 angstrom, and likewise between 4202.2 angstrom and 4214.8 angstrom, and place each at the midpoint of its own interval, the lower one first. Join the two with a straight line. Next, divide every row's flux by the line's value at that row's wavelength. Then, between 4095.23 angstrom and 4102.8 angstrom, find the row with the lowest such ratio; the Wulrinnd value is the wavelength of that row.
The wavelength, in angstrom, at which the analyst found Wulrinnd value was 4099.47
